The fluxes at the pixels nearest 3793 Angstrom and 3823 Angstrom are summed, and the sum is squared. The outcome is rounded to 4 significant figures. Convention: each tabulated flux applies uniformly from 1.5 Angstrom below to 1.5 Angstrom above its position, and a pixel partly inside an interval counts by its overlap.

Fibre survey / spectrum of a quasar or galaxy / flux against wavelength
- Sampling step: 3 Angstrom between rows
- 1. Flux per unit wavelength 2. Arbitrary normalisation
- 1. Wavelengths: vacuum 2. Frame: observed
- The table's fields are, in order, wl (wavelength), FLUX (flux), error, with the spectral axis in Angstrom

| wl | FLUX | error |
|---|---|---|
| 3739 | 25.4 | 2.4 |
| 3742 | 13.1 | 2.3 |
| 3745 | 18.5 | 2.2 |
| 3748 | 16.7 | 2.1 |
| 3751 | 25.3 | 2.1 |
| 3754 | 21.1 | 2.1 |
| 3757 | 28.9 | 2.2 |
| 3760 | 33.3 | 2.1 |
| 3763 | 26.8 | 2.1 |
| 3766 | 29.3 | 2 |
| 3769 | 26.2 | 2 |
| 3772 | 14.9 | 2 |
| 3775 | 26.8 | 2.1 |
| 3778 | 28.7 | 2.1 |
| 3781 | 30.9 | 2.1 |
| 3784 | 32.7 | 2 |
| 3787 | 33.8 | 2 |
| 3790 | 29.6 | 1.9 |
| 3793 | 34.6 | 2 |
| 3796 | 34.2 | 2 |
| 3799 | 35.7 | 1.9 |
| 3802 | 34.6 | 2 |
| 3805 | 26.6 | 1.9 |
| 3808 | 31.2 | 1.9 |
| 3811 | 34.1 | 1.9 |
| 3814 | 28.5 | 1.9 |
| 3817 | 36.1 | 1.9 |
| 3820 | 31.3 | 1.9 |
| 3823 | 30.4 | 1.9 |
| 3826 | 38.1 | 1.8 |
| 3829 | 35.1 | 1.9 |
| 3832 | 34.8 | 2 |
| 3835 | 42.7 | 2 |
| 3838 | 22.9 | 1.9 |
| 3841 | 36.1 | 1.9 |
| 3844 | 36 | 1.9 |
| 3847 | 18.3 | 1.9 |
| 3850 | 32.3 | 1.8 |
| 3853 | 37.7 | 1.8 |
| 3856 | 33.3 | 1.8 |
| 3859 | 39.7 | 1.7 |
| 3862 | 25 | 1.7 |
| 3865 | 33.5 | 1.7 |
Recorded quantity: 4225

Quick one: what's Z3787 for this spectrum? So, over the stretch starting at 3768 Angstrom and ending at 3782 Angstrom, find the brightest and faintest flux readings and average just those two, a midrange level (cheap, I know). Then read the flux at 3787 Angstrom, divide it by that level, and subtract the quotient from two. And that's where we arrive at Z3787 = 0.52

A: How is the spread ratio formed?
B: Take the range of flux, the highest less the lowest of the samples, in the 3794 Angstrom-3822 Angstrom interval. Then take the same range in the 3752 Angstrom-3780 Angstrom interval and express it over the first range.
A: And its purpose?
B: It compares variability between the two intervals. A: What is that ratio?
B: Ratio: 1.94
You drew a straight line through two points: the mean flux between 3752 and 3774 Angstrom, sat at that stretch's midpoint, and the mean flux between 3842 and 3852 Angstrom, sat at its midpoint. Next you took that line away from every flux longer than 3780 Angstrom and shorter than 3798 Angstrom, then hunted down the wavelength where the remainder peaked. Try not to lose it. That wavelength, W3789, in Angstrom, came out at 3793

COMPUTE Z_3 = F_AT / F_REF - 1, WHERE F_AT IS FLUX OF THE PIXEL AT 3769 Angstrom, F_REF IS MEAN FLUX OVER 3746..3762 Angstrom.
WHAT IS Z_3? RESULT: 0.05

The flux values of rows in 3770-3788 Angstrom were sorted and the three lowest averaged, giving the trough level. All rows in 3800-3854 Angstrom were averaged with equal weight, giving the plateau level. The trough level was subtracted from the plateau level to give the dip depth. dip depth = 9.1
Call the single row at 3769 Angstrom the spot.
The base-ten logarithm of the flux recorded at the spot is 1.42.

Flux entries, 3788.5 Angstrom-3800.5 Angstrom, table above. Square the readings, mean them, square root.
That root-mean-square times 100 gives 3361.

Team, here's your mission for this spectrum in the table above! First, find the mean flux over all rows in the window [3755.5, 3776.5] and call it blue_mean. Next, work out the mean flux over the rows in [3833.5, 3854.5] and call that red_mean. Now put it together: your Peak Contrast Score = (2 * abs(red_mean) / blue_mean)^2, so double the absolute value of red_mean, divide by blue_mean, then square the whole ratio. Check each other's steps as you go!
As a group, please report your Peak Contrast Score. 5.9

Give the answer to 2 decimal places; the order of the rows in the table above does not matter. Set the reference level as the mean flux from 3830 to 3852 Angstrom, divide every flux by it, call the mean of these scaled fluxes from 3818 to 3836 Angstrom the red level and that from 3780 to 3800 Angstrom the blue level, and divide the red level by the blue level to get 1.07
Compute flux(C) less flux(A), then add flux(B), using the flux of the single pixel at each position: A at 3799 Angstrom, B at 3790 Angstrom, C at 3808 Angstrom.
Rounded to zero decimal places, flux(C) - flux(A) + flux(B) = 25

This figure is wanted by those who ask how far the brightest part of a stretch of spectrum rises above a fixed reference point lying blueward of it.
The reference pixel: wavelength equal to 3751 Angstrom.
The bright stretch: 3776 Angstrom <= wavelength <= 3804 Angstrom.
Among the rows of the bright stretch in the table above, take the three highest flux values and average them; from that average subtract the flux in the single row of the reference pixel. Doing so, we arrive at 10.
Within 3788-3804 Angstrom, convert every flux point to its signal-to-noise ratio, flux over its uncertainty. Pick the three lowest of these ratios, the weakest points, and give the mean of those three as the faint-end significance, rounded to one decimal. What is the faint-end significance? 16.7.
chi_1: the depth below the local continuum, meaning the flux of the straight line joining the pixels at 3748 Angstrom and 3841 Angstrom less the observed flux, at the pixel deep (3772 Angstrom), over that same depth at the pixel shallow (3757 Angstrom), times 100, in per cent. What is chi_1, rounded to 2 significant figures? -66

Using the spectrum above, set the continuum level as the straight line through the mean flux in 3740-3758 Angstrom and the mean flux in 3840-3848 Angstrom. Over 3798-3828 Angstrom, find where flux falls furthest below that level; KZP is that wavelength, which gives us 3805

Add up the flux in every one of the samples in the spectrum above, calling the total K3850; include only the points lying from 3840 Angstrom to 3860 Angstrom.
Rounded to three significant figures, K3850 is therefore 233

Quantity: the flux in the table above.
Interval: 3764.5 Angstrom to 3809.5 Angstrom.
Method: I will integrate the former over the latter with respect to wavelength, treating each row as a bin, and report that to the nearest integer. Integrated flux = 1349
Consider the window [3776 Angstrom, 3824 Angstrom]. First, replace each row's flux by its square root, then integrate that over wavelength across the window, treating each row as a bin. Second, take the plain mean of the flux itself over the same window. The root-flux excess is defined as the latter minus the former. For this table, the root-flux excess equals -239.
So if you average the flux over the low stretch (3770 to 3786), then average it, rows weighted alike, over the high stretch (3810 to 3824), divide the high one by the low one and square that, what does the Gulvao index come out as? 1.4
